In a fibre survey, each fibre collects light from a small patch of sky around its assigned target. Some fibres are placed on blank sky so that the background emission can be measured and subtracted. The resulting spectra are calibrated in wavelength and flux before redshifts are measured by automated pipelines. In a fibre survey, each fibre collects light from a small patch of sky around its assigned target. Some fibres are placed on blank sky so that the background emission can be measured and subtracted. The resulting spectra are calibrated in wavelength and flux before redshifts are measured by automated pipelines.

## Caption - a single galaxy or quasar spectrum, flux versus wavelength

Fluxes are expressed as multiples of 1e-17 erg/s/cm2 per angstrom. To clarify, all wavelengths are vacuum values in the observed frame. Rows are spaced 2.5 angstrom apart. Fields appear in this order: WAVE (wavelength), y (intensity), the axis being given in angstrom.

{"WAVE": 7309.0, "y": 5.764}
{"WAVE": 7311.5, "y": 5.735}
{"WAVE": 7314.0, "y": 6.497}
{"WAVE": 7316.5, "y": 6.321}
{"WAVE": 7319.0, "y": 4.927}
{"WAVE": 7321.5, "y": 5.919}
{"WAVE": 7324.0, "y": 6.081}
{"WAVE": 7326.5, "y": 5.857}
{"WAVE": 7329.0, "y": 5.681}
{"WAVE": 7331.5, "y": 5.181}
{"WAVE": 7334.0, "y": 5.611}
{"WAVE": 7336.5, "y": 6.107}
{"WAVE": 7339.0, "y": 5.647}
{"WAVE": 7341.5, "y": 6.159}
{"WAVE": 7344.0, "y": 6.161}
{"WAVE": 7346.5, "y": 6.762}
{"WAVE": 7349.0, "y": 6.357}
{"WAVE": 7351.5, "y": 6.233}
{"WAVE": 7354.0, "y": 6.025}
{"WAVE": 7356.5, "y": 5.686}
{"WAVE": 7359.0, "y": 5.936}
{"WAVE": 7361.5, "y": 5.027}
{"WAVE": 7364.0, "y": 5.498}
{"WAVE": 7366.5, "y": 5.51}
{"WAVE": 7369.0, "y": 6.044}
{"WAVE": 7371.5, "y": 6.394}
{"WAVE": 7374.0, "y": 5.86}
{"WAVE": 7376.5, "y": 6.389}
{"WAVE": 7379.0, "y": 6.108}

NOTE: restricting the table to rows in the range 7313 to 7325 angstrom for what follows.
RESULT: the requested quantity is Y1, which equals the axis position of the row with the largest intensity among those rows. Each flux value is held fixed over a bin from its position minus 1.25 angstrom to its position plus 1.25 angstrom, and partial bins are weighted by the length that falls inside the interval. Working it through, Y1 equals 7314.0 angstrom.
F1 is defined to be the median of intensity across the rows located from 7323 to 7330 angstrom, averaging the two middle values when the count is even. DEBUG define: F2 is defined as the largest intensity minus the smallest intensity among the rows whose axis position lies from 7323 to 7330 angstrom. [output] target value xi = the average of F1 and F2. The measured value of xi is 3.13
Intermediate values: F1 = 5.9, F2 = 0.4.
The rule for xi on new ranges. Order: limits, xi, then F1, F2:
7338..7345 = 3.34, 6.2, 0.5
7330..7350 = 3.86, 6.1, 1.6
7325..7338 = 3.30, 5.7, 0.9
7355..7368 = 3.21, 5.5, 0.9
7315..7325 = 3.70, 6.0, 1.4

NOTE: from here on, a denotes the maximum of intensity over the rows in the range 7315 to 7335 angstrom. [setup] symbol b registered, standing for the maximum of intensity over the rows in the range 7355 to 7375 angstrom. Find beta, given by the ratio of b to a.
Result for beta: 1.01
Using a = 6.321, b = 6.394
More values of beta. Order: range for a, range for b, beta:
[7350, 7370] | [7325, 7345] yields 0.99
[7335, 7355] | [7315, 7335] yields 0.93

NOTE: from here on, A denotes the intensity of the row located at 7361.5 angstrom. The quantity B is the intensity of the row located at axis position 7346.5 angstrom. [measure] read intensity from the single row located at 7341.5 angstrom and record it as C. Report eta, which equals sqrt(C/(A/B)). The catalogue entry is 2.88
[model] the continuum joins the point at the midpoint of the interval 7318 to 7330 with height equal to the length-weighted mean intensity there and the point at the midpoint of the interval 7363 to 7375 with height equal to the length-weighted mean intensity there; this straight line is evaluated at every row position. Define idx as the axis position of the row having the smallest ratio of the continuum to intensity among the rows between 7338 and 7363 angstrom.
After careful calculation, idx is 7346.5 angstrom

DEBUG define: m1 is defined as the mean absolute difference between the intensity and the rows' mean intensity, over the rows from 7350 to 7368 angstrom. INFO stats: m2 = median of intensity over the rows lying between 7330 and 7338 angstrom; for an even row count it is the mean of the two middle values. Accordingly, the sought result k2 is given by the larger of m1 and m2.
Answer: 5.61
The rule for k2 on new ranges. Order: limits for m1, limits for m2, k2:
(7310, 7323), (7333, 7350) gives 6.16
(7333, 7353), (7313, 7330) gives 5.92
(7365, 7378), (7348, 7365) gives 5.94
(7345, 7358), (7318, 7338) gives 5.77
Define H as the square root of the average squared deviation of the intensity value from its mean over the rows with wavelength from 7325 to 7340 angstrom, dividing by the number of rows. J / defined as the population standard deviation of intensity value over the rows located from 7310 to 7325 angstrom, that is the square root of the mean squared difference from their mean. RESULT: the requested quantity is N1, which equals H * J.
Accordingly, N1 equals 0.14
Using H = 0.28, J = 0.51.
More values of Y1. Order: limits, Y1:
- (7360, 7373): 7371.5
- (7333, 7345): 7344.0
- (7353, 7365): 7354.0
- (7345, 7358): 7346.5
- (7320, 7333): 7324.0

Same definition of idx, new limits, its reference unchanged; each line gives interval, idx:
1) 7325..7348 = 7346.5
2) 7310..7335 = 7314.0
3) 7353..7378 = 7371.5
